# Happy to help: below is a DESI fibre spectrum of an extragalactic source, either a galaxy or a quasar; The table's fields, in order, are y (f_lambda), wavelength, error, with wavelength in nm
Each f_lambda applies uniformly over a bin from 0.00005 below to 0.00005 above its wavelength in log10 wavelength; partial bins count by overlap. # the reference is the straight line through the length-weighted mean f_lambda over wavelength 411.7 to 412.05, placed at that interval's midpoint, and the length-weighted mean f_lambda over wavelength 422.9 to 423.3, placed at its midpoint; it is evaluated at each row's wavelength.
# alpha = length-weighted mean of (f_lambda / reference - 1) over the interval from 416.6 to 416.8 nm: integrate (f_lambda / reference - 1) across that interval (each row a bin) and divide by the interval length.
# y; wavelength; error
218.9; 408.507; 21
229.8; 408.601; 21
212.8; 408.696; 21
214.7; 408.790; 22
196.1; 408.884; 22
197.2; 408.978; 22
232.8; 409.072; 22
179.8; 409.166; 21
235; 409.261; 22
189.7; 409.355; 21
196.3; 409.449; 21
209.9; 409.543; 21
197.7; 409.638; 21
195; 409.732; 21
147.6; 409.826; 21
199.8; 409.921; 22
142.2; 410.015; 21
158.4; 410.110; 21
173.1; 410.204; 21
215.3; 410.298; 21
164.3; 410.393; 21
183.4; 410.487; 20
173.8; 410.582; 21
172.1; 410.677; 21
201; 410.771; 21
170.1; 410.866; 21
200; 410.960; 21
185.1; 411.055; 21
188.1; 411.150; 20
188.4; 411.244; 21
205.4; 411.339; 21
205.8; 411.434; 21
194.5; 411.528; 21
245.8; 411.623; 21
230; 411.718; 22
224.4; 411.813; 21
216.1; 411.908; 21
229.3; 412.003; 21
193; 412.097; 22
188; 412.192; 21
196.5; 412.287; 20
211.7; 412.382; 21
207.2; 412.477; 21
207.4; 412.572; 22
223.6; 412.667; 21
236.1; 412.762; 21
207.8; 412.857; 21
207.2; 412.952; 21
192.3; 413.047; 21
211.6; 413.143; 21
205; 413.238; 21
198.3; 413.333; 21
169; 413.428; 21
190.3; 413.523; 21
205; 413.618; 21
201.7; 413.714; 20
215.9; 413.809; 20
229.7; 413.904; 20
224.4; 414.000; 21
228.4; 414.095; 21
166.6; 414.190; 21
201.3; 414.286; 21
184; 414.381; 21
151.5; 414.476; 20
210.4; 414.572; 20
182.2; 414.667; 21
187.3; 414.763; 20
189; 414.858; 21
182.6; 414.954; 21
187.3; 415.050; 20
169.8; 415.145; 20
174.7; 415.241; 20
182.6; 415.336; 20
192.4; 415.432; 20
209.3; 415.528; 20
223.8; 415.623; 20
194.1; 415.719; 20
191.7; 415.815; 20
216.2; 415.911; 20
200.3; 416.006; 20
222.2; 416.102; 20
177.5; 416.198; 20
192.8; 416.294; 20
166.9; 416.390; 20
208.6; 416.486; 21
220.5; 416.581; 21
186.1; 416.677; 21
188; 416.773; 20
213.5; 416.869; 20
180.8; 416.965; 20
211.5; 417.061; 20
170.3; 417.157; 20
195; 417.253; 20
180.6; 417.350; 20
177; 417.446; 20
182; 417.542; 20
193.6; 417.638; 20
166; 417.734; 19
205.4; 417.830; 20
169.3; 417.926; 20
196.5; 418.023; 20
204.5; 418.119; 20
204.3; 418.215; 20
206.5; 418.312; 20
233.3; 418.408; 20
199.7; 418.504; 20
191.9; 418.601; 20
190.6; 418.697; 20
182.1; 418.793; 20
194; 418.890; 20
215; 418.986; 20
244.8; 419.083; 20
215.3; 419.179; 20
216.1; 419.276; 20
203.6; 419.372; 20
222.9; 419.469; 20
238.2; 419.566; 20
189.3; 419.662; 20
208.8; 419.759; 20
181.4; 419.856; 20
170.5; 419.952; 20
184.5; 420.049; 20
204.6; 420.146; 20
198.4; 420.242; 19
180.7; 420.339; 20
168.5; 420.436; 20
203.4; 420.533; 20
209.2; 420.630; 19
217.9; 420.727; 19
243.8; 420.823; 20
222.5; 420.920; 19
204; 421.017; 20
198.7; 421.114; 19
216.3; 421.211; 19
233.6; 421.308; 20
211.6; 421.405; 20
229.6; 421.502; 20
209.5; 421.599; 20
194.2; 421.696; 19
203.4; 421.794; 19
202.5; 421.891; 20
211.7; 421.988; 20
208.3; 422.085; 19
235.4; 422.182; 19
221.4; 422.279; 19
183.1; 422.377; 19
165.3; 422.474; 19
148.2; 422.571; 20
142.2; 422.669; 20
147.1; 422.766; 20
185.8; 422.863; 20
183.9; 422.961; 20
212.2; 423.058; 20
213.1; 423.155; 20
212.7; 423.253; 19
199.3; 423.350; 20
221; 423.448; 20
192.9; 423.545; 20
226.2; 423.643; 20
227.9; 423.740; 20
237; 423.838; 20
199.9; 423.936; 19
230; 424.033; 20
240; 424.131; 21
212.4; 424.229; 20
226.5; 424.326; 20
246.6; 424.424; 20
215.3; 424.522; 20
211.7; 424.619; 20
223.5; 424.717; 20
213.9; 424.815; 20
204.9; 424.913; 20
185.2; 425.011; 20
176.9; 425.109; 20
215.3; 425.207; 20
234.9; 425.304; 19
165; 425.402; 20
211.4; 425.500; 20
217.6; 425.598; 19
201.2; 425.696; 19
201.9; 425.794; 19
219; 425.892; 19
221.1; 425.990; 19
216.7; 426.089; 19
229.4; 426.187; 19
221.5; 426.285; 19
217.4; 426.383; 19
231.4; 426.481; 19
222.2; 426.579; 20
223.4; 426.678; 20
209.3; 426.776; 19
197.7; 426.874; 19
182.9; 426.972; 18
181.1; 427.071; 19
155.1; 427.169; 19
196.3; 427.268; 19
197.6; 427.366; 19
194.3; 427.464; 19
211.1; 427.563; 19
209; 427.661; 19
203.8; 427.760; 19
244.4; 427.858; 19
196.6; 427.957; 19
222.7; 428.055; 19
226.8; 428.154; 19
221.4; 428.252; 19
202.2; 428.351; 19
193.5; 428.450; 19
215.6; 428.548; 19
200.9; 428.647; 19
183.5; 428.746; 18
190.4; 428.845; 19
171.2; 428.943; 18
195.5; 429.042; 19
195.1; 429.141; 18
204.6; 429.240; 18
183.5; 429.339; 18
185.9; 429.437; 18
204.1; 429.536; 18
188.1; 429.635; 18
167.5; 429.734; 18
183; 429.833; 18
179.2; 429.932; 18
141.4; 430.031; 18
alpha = -0.11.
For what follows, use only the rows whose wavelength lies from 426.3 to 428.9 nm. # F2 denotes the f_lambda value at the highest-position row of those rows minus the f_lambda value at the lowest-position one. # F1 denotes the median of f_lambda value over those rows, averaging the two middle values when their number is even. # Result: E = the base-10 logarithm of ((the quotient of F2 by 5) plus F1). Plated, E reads 2.30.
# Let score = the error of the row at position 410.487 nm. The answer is 20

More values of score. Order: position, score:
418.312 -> 20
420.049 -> 20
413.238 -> 21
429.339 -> 18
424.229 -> 20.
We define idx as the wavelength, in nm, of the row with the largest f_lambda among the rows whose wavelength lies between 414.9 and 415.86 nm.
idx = 415.623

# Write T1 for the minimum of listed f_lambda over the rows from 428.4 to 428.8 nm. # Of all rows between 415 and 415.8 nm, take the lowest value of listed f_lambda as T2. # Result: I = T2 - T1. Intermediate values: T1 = 183.5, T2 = 169.8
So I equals -14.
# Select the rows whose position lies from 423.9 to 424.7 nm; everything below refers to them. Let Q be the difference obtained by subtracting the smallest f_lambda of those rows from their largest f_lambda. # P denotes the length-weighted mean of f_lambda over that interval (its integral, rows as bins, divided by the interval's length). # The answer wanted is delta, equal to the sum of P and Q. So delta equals 270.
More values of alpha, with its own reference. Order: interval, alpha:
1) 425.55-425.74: 0.05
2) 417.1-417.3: -0.15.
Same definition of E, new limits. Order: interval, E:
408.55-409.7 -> 2.30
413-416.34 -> 2.29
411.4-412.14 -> 2.34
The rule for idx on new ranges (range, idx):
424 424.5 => 424.424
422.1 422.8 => 422.182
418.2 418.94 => 418.408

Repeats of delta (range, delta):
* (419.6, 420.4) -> 229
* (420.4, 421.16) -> 285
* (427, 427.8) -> 249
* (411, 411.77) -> 266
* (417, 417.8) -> 230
